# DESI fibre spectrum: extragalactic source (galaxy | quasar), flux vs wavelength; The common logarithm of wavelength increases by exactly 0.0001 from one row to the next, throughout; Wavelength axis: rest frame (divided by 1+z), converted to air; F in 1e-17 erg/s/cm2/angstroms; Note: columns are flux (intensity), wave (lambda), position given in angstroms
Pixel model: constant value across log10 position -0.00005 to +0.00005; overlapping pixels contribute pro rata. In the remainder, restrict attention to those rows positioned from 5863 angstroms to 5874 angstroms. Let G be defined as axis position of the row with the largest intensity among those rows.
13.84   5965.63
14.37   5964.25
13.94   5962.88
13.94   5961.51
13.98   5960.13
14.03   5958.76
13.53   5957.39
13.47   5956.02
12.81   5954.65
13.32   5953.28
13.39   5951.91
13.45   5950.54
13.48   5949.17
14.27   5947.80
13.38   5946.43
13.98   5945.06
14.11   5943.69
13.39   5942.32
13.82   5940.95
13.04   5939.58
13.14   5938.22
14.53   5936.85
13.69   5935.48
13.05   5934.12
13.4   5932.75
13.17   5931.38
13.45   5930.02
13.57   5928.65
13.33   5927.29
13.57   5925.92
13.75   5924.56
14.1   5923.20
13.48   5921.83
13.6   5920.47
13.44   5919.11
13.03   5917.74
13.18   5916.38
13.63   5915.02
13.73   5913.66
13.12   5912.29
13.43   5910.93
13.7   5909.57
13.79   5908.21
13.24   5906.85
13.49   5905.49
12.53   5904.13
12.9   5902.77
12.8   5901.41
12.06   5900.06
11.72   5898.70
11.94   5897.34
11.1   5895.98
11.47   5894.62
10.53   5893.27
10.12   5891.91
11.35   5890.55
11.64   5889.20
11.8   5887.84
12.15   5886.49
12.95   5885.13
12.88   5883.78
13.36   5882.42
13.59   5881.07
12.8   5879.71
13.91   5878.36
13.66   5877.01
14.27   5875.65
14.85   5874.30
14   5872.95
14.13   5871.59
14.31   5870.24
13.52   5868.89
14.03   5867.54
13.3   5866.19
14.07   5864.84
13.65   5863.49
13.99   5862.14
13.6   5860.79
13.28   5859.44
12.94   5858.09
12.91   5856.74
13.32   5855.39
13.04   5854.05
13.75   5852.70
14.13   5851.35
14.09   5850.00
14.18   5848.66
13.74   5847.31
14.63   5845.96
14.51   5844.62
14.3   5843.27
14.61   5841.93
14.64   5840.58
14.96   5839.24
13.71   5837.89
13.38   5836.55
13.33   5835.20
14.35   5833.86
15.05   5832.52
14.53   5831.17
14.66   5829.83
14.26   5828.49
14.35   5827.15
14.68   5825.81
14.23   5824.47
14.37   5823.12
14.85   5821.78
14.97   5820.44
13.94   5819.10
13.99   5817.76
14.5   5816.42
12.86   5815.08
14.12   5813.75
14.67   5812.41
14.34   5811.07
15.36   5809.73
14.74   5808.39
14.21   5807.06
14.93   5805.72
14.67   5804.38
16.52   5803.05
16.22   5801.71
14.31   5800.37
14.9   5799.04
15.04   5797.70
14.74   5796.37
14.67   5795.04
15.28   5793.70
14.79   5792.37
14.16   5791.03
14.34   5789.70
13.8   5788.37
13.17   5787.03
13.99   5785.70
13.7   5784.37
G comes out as 5870.24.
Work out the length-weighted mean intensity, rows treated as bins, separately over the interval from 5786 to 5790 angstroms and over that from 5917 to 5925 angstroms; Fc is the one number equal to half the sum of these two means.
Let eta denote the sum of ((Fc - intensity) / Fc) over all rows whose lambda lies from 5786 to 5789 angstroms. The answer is 0.02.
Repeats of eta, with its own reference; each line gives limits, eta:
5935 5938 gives -0.07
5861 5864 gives -0.03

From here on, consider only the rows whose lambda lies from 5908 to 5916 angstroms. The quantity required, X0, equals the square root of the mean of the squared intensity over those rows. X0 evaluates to 13.6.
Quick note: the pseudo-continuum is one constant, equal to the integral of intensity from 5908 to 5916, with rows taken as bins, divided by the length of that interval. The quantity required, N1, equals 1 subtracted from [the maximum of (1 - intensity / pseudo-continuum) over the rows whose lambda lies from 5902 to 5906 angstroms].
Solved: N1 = -0.93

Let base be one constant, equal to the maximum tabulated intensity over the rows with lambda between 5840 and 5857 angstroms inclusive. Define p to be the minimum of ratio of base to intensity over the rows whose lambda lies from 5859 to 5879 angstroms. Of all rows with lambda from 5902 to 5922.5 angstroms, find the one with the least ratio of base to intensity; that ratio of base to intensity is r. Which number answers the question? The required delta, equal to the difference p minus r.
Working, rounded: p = 0.99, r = 1.06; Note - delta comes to -0.08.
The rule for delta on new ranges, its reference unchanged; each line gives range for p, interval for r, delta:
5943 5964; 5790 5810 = 0.14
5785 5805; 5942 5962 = -0.14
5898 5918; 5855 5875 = 0.08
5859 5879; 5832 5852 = 0.01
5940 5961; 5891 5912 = -0.04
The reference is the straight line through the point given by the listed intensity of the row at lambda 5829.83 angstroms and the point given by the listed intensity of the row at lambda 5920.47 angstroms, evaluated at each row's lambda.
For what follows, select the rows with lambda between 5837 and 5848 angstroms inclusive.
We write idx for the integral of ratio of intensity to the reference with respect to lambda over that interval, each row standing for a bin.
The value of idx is 11 angstroms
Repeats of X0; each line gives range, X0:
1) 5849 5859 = 13.5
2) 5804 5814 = 14.6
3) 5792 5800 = 14.9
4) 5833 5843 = 14.2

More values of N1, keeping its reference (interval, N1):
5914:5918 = -0.96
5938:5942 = -0.96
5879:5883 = -0.95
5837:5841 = -1.01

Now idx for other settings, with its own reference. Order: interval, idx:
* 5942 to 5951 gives 9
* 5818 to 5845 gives 27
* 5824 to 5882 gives 56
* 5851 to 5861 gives 9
